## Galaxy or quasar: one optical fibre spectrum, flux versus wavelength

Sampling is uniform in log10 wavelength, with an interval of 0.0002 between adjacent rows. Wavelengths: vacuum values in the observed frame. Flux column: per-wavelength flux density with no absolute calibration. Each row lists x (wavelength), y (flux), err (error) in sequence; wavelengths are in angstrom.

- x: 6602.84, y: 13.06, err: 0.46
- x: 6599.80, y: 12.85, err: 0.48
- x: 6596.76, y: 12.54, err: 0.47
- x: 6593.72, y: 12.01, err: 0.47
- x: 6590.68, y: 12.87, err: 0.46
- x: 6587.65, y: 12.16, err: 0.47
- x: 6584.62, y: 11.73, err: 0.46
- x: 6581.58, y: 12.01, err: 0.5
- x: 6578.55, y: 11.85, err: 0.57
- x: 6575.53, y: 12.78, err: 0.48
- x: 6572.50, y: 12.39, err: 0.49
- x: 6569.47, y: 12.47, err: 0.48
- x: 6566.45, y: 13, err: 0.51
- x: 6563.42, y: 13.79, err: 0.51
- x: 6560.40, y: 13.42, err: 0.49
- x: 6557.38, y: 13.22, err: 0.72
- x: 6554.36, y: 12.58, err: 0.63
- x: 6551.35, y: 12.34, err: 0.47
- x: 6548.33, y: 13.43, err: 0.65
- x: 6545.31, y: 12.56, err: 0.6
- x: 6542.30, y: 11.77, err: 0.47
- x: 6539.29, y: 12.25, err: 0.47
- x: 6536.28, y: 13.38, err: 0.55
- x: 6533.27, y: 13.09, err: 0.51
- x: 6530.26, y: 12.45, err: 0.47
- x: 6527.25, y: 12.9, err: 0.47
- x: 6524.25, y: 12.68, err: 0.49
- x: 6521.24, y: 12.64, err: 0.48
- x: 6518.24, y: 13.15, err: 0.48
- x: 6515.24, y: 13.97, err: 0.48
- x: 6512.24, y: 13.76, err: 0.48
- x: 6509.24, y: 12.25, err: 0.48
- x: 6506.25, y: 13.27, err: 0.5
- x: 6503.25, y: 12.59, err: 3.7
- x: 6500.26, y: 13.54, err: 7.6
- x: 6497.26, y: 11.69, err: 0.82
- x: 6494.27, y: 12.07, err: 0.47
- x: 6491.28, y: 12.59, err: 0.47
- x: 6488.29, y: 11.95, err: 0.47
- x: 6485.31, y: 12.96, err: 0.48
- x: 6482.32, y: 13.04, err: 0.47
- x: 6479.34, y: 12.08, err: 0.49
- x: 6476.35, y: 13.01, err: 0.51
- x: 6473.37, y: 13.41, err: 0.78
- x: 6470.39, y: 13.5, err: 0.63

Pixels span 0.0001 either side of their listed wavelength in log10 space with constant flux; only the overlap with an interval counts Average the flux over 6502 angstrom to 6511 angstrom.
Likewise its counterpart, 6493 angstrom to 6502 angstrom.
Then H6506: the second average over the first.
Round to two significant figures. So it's 0.98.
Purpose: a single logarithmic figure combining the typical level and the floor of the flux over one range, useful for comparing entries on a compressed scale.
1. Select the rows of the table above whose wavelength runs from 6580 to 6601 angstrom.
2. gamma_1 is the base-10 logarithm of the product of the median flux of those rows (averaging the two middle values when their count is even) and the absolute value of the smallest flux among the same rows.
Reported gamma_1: 2.154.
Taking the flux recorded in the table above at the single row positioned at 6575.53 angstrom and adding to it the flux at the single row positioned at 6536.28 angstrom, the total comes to 26.2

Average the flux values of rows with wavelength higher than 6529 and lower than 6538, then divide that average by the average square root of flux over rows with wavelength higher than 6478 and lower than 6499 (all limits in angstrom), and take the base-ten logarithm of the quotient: 0.567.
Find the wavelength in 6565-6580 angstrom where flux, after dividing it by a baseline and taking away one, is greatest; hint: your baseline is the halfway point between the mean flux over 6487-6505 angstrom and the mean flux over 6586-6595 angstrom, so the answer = 6566.45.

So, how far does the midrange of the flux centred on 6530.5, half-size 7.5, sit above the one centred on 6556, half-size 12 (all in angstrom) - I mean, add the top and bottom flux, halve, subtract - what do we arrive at -0.15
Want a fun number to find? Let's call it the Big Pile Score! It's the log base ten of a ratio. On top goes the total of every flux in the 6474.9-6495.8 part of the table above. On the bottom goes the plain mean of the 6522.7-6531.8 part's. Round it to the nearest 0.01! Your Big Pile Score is 0.84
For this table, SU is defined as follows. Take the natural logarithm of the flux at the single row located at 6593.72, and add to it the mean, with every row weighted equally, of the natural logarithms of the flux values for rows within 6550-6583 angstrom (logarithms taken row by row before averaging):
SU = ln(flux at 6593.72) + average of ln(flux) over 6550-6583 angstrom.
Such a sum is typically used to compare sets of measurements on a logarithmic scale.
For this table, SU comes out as 5.03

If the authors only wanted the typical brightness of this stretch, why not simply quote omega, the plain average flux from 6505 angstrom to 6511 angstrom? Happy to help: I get 12.8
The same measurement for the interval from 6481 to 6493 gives 12.6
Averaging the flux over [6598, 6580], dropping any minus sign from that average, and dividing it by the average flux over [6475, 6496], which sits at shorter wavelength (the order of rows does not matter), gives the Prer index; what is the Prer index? 0.975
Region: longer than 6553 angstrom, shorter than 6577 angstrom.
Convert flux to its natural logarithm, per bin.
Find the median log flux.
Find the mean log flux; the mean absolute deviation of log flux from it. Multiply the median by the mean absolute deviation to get 0.079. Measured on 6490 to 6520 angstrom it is 0.129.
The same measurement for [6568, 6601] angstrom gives 0.071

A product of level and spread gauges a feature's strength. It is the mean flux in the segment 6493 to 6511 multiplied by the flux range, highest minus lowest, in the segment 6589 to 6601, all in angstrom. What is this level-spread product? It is 10.8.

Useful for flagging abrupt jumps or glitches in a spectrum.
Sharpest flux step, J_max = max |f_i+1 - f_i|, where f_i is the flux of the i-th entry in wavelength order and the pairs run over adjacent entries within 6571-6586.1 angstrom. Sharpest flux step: 0.93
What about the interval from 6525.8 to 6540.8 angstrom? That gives 1.13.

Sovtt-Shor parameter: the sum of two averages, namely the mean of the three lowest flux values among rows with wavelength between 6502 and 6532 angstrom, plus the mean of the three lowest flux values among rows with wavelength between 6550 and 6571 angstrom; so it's 24.9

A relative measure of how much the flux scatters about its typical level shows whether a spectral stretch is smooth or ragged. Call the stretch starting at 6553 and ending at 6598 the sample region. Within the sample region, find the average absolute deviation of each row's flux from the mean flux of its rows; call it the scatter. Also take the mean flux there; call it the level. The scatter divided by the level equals 0.0376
